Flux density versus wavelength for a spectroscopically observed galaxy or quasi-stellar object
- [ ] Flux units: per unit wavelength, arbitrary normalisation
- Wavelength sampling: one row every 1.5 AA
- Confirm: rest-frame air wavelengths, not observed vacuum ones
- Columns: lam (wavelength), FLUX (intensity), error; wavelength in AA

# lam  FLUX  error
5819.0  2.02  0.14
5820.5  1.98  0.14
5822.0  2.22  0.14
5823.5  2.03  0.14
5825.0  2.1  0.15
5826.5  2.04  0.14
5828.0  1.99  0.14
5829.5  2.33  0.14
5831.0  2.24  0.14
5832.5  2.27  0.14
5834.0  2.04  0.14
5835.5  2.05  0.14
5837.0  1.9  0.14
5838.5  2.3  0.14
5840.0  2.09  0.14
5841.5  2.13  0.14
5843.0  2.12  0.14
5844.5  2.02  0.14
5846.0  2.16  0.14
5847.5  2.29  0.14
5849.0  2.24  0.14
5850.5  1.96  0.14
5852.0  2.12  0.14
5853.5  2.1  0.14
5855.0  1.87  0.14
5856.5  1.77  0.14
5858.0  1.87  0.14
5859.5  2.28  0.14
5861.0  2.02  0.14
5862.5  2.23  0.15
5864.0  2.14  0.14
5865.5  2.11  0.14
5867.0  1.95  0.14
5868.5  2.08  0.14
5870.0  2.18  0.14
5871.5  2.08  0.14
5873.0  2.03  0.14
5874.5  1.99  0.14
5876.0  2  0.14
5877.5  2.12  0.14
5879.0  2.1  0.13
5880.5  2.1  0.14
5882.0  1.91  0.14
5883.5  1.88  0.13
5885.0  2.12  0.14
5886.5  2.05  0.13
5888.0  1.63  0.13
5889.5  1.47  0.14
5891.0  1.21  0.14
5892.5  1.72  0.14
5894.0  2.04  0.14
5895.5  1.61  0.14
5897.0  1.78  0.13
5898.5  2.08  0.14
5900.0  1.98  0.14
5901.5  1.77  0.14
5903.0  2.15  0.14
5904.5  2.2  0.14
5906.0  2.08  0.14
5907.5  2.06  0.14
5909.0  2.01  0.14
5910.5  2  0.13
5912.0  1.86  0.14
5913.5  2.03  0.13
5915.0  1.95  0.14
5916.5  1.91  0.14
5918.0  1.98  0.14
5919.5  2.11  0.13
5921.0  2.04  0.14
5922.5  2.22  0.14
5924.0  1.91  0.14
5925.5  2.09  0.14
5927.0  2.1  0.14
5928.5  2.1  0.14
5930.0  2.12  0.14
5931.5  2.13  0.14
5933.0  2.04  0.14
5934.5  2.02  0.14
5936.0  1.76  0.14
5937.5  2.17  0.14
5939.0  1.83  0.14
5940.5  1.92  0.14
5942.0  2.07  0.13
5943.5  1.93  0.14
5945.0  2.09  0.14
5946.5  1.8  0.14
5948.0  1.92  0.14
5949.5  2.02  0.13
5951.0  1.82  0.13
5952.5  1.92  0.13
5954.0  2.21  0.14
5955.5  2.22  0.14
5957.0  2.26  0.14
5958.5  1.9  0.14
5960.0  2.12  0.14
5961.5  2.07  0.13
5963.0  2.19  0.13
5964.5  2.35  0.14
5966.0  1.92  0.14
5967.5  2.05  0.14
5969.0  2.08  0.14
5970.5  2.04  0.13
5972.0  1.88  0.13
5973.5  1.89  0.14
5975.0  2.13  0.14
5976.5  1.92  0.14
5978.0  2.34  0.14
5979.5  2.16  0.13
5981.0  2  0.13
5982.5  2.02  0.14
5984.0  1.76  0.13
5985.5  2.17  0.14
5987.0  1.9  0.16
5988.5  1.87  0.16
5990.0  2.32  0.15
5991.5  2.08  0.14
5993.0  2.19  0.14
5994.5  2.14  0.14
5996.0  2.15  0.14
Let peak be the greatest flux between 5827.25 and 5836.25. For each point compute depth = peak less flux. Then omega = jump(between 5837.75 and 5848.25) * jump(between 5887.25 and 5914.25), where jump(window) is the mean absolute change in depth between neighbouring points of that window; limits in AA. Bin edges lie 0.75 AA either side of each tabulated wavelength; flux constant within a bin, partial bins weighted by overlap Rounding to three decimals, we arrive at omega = 0.021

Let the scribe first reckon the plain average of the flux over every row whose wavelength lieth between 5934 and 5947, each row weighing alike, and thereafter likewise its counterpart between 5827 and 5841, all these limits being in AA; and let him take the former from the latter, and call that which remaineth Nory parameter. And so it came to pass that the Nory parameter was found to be 0.18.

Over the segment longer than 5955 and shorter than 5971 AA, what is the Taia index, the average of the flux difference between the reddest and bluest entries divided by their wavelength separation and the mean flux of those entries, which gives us 1.05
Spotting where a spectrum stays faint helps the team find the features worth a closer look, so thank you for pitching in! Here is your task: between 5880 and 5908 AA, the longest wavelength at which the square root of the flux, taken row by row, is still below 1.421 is 5901.5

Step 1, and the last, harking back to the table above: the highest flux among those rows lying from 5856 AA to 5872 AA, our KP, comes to 2.28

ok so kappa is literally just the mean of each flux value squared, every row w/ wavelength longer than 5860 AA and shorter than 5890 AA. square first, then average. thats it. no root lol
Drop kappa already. 4.07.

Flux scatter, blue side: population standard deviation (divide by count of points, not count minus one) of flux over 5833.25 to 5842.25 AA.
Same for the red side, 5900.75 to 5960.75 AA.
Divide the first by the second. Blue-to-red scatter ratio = 0.92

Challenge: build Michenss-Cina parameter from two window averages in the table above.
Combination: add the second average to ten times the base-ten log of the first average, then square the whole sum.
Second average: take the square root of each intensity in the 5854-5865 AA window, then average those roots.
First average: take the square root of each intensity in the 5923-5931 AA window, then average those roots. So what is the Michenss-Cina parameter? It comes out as 9.0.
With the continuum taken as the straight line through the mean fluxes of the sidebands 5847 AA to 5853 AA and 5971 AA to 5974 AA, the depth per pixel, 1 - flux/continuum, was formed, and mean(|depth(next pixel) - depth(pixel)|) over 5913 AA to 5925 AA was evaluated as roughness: 0.063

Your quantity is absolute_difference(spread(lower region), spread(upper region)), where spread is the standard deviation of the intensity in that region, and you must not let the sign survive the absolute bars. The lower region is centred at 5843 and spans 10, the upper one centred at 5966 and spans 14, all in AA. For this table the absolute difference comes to 0.036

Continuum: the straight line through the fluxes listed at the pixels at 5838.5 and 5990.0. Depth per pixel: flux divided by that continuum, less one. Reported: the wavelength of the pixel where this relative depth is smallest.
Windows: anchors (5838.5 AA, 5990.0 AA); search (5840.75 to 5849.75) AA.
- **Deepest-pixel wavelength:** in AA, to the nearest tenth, 5844.5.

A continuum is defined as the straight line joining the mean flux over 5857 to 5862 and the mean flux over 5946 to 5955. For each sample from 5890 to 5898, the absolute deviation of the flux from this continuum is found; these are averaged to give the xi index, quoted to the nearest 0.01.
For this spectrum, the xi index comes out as 0.35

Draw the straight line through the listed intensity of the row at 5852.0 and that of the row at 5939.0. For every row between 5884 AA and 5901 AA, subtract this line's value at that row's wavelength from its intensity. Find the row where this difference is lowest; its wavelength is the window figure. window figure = 5891.0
